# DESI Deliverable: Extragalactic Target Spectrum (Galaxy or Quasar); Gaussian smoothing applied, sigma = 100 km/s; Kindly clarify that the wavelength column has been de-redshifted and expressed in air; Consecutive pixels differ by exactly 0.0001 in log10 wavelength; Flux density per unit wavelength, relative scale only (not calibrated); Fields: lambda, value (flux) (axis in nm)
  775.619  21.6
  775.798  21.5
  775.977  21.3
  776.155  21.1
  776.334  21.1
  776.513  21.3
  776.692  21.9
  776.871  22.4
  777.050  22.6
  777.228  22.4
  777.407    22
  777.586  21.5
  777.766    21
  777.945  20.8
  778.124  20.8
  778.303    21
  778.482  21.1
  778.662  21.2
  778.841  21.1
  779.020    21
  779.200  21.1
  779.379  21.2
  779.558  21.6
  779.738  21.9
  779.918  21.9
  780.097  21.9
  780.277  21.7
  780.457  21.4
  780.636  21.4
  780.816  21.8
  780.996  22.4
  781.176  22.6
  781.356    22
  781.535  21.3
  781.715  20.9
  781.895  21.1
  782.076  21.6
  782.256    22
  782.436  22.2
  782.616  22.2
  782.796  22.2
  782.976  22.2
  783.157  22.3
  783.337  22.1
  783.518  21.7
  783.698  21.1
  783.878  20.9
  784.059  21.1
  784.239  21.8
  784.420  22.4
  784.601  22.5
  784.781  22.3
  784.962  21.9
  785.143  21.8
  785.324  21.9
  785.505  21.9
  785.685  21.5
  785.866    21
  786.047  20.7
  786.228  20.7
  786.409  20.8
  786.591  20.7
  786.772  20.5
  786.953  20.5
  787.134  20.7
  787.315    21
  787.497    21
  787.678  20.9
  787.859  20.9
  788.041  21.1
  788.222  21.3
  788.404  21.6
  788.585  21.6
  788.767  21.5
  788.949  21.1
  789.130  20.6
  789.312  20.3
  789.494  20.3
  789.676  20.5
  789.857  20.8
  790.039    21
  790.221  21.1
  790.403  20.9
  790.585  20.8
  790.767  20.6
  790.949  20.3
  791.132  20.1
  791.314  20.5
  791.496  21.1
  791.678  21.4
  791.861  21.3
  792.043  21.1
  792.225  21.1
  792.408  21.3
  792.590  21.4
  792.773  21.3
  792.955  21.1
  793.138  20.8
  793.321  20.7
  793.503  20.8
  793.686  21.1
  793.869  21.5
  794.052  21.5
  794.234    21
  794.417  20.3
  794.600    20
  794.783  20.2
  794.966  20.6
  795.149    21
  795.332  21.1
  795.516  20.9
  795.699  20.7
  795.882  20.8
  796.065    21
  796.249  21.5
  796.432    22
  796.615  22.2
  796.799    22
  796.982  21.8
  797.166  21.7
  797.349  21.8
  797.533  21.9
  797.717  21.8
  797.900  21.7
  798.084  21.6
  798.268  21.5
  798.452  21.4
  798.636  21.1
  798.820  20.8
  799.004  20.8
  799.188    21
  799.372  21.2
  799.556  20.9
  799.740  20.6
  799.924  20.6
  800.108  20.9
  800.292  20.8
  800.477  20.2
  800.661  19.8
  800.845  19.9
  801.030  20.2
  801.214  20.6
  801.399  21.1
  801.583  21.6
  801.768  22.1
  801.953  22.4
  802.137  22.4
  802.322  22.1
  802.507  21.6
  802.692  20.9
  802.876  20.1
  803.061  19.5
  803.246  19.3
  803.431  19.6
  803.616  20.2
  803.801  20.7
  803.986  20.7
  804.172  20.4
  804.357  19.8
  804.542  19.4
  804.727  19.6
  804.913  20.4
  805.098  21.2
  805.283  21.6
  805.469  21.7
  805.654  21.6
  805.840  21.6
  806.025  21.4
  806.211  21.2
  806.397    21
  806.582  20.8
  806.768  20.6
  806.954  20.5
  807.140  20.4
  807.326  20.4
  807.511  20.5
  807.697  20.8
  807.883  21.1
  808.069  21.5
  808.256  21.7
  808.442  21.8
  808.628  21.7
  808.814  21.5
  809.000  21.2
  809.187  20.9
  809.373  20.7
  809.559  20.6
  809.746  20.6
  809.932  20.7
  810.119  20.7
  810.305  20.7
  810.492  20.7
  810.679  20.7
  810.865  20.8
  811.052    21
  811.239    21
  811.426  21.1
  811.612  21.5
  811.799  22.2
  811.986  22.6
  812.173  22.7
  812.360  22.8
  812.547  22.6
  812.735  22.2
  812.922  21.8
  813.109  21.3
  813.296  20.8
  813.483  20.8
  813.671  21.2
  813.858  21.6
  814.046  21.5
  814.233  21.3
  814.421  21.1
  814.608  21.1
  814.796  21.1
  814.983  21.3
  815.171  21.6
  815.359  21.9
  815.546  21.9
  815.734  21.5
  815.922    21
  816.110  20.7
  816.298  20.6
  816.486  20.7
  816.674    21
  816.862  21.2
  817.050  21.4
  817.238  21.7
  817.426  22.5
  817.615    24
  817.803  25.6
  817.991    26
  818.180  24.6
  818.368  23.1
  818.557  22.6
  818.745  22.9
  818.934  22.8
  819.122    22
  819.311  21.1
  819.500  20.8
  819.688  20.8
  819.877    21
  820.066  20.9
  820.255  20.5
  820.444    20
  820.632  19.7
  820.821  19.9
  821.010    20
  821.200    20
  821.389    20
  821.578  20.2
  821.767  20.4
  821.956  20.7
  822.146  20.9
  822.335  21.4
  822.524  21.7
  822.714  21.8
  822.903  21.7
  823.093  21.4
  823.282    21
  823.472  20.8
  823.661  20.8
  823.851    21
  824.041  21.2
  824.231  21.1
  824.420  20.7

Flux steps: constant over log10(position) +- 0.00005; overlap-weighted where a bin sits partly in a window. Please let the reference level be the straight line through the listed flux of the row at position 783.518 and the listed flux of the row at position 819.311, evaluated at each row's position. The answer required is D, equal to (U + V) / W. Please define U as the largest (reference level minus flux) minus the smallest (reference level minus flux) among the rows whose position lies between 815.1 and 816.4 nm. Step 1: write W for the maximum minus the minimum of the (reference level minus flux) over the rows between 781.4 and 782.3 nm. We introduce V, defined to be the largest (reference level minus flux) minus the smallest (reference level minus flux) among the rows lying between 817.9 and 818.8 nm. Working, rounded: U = 1.3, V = 3.4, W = 1.11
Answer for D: 4.2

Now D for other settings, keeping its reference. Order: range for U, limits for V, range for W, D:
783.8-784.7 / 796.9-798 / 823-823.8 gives 3.1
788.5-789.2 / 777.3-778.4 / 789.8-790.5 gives 7.1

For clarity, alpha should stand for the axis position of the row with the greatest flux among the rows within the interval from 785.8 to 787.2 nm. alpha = 785.866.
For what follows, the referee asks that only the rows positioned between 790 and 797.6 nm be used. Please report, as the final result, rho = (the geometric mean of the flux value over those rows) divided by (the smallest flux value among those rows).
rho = 1.05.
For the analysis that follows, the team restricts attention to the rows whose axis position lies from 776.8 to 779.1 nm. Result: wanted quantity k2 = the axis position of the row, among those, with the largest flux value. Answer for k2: 777.050 nm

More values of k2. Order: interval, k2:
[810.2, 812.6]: 812.360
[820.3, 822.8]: 822.714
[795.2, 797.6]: 796.615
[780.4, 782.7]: 781.176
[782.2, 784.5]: 784.420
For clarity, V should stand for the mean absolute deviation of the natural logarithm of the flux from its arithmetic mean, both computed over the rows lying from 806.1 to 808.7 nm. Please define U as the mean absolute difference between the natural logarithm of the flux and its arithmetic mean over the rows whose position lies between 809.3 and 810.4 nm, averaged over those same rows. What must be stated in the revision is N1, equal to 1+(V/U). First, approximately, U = 0.002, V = 0.0204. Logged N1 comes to 10.5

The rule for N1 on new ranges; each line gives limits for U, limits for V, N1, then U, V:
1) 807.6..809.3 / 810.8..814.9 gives 2.7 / 0.015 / 0.0255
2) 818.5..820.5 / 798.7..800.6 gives 1.2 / 0.040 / 0.0091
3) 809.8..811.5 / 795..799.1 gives 3.9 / 0.007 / 0.0193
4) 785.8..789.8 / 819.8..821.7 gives 2.2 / 0.015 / 0.0171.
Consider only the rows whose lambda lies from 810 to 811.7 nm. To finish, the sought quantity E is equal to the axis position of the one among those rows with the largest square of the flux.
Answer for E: 811.612 nm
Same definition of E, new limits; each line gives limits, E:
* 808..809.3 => 808.442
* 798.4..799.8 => 798.452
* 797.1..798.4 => 797.533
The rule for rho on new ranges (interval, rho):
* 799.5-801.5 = 1.04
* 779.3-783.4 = 1.04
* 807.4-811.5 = 1.02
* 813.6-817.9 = 1.05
